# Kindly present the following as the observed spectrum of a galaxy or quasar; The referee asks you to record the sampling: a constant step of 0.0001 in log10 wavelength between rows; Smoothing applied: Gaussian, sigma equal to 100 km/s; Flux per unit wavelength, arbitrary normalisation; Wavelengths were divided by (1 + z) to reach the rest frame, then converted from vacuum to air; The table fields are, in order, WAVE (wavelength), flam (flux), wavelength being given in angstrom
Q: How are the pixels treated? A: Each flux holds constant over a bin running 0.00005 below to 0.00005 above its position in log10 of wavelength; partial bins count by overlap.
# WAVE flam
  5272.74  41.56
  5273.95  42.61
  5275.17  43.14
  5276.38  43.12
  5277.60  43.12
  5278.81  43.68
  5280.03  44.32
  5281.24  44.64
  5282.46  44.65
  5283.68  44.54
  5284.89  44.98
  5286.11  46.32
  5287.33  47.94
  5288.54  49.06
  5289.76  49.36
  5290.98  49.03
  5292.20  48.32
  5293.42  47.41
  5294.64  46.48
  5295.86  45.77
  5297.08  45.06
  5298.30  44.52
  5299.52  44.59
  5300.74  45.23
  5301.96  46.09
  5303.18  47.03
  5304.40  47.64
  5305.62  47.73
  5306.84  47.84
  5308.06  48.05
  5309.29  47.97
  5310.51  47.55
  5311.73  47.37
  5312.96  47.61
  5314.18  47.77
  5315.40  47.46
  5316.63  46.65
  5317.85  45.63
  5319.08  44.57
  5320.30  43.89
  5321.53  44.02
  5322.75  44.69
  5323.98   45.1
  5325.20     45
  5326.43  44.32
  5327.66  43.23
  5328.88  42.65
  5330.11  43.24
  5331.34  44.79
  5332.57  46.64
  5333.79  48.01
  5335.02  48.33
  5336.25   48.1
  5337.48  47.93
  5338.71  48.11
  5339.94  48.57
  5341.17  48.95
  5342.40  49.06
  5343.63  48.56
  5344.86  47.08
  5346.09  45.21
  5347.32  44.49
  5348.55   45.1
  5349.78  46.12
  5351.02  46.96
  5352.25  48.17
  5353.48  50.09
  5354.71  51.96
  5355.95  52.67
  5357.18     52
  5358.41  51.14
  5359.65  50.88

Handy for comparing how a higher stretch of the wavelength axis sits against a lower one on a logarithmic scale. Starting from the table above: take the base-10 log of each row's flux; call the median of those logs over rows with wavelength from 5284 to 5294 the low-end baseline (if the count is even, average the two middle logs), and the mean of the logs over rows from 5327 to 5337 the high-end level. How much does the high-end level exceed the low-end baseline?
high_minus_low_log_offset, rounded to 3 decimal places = -0.024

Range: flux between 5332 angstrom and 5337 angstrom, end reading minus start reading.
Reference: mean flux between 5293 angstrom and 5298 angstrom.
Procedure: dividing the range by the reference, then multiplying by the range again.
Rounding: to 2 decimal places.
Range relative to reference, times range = 0.05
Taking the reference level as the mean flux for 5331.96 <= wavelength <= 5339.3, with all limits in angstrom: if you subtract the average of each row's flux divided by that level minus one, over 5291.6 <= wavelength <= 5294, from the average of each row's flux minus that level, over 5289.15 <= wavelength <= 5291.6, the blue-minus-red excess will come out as 1.3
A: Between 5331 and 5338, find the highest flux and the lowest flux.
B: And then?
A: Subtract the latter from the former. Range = 3.54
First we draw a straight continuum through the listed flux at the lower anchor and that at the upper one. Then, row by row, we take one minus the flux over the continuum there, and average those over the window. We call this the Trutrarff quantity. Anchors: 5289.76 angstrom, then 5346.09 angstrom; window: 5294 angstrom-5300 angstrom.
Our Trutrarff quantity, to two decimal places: 0.07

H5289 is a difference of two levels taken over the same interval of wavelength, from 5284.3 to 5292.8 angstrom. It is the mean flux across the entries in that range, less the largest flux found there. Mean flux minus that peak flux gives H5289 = -1.5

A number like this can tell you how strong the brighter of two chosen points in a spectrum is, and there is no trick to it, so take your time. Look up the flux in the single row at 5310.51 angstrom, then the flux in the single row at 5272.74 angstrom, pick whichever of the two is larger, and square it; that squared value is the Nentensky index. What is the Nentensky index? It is 2261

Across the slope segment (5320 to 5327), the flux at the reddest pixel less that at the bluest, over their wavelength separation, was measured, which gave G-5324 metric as 0.07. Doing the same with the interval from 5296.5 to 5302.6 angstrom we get 0.21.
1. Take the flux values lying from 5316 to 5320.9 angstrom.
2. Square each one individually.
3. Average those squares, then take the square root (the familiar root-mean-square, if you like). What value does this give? 45.2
